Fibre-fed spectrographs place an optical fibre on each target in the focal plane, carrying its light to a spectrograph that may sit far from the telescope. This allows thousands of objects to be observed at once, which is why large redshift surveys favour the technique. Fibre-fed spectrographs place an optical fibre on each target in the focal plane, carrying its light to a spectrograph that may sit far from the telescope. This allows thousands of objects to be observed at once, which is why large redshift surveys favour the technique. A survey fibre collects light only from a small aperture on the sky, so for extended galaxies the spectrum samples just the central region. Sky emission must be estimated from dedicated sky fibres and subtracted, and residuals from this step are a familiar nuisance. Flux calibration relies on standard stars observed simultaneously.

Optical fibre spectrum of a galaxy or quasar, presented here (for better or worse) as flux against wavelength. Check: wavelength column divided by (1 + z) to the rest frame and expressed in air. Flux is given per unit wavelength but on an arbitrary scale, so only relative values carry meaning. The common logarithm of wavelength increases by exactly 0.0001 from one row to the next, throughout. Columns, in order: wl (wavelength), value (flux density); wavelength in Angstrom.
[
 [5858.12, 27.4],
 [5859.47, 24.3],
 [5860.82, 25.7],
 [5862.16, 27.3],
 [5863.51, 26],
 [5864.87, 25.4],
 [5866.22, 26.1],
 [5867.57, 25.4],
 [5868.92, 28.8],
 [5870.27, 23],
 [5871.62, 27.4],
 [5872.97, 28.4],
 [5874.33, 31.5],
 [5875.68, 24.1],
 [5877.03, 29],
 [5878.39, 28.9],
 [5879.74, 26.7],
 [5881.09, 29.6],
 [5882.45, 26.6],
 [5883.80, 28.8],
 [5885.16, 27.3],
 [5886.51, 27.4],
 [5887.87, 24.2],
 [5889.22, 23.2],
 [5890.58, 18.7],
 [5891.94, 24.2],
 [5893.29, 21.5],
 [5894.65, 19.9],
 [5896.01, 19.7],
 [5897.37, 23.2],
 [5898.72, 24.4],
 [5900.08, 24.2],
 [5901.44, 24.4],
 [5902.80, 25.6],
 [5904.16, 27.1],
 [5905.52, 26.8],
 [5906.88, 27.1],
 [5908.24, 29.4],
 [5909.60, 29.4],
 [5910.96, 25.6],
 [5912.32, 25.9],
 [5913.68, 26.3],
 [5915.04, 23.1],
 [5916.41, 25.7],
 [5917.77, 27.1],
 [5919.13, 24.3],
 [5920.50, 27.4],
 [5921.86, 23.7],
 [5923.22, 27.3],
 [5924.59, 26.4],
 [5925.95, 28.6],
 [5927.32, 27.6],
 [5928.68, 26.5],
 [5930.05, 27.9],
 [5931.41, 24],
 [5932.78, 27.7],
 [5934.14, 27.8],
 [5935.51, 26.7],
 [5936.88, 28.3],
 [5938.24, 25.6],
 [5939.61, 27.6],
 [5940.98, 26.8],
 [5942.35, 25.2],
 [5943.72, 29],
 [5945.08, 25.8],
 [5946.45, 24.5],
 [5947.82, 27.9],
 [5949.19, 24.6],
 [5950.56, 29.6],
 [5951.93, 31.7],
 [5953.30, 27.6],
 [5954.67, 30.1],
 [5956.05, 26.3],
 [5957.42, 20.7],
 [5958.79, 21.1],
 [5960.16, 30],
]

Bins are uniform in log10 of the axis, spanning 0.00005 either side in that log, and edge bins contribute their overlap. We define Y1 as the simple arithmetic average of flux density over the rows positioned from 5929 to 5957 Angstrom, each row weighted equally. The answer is 27.2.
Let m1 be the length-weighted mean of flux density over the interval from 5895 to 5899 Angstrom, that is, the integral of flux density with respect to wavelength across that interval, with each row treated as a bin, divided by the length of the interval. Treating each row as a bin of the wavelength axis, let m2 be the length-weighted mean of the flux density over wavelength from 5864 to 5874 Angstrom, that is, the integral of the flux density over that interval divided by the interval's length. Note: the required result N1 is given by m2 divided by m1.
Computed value 1.20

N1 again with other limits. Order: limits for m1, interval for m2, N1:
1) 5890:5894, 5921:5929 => 1.24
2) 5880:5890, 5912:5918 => 0.96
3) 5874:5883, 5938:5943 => 0.94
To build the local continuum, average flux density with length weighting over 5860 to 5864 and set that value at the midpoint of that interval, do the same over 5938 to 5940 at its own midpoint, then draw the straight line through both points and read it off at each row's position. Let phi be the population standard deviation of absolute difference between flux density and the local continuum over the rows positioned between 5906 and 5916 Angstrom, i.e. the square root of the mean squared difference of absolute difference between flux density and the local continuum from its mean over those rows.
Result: 1.25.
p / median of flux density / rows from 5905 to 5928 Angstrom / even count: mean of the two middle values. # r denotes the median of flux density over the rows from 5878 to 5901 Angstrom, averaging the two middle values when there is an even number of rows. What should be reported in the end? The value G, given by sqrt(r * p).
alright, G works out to 25.5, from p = 26.8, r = 24.2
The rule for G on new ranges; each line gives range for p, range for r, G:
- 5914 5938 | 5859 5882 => 26.9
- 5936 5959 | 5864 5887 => 27.1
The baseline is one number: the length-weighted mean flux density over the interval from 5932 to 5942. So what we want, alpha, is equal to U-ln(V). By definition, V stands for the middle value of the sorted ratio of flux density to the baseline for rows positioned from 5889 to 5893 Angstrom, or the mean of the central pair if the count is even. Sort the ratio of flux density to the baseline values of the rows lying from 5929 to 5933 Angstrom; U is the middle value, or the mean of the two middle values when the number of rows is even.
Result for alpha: 1.18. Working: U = 1.02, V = 0.86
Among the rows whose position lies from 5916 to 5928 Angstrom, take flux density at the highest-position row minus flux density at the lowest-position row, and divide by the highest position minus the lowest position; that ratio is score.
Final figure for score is 0.17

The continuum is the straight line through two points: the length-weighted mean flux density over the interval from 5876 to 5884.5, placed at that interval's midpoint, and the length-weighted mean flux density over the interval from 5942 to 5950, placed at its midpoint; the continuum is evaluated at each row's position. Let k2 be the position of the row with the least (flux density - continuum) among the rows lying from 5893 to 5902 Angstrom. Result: 5896.01 Angstrom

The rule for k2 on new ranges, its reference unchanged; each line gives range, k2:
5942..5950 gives 5946.45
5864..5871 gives 5870.27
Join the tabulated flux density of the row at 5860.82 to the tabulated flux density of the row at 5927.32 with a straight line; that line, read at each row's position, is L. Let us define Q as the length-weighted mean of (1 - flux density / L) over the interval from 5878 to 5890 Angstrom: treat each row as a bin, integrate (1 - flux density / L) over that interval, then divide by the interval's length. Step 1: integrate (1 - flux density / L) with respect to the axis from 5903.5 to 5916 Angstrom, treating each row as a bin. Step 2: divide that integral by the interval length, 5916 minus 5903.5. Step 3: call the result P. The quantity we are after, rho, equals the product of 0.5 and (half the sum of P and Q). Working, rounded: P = 0.01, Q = -0.019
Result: -0.001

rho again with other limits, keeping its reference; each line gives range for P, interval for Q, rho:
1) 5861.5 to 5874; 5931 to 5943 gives 0.004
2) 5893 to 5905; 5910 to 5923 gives 0.047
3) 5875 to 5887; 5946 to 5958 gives -0.002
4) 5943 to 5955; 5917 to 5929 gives 0.012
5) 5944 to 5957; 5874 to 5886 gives -0.009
